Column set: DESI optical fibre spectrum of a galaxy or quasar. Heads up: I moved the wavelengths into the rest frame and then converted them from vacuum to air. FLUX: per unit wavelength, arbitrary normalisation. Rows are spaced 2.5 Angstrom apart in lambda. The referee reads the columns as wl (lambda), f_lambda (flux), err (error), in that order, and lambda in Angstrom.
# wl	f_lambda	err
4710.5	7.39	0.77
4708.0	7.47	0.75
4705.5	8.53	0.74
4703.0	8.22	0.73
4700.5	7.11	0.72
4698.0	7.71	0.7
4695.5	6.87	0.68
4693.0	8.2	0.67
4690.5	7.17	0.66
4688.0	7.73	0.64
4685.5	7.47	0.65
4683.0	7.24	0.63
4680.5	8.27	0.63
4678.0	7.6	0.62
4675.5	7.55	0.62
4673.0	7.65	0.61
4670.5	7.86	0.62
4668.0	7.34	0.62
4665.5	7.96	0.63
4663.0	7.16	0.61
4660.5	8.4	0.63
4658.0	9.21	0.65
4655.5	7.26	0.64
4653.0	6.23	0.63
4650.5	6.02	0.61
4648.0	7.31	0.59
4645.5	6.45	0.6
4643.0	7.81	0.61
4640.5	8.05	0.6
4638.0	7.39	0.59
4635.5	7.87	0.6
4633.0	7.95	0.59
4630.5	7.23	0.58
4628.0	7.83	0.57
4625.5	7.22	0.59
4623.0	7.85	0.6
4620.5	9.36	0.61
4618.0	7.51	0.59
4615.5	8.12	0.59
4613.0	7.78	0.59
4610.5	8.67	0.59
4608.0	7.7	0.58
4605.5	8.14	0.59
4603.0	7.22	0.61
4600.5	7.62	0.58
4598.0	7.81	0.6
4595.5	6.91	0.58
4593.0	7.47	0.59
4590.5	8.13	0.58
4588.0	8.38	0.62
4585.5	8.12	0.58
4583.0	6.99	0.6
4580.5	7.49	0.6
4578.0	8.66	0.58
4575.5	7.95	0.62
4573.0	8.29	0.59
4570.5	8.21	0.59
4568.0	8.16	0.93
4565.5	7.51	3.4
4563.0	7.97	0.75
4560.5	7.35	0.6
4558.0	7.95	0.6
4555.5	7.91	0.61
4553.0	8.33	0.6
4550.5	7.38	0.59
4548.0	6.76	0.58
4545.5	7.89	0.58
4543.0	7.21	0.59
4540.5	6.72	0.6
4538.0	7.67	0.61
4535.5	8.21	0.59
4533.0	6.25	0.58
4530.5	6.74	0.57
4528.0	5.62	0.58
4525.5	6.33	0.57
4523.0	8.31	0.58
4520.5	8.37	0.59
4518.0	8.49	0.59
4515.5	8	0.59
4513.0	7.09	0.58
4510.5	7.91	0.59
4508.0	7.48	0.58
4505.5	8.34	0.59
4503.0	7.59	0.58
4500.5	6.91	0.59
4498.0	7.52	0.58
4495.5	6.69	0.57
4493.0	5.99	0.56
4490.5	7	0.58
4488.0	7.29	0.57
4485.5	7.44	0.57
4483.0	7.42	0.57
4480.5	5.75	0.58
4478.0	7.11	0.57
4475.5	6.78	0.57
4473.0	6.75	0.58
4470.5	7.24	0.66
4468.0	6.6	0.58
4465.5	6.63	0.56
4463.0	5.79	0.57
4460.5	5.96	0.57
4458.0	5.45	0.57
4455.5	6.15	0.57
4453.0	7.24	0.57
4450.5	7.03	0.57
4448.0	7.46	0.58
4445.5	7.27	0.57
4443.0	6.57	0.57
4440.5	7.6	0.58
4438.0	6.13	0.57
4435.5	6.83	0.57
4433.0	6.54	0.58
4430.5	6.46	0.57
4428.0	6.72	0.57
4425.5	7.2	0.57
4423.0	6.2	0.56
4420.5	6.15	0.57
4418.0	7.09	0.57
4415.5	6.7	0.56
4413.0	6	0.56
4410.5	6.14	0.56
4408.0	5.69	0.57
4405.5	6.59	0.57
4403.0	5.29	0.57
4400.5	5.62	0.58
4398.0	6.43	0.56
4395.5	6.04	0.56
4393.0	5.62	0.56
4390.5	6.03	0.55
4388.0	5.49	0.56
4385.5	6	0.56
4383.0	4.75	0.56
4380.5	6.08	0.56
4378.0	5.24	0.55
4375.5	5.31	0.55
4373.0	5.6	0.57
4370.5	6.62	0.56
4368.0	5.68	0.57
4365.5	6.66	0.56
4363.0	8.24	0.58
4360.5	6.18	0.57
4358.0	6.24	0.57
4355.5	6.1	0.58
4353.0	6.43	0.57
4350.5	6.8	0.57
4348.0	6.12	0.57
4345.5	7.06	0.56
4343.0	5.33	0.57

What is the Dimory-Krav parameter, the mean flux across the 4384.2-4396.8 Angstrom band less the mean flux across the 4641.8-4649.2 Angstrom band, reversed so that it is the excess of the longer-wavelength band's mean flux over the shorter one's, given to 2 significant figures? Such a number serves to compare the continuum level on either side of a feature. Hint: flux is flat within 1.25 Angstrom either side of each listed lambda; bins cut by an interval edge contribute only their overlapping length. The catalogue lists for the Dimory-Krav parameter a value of 1.4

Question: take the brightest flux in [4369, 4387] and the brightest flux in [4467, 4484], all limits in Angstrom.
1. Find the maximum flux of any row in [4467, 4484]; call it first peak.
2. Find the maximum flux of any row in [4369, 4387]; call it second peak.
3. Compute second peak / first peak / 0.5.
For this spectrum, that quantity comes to 1.78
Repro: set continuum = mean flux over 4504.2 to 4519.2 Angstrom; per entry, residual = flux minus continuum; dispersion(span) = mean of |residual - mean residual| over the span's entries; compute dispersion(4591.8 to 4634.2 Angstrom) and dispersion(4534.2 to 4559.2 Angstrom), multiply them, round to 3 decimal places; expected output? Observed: 0.189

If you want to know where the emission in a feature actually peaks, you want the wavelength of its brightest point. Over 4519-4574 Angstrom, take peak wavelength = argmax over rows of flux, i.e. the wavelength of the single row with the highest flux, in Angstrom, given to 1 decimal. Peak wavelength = 4520.5 Angstrom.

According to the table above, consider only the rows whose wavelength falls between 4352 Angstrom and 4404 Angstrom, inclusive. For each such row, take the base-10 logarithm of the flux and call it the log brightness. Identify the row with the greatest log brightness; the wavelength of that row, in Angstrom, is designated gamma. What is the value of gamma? 4363.0 Angstrom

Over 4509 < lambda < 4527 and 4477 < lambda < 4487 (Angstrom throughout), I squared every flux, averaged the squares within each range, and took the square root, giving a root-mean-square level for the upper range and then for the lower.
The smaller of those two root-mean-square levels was 7.0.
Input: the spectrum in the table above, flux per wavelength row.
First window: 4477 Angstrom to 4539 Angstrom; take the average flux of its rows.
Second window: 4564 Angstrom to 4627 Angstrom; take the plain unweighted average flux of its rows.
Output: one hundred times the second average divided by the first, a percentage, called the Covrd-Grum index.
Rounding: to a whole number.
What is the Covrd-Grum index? 109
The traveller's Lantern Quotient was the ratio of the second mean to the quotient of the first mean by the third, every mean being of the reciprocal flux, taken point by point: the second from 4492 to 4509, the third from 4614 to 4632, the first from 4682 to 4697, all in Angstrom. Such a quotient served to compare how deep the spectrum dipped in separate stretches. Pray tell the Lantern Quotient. 0.133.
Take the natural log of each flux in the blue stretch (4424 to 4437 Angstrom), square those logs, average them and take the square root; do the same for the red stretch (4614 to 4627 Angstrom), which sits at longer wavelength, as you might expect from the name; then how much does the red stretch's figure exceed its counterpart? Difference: 0.17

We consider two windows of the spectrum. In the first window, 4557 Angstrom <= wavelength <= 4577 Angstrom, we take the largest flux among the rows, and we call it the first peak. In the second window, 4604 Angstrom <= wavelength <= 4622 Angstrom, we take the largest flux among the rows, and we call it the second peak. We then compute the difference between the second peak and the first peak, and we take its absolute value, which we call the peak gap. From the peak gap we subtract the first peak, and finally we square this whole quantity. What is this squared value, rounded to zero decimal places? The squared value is 52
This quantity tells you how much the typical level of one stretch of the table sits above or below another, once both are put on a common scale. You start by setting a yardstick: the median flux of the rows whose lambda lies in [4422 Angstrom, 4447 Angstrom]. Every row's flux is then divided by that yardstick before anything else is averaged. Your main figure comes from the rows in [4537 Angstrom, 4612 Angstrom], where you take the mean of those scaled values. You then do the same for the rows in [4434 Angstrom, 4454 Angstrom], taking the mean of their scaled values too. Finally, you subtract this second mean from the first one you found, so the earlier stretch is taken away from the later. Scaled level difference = 0.11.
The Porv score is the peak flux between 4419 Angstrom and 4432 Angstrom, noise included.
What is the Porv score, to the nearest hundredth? 7.20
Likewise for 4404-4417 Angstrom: 6.70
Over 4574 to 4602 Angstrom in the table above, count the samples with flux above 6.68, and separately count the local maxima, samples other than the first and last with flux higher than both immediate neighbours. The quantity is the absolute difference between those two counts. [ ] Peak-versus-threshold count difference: 8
